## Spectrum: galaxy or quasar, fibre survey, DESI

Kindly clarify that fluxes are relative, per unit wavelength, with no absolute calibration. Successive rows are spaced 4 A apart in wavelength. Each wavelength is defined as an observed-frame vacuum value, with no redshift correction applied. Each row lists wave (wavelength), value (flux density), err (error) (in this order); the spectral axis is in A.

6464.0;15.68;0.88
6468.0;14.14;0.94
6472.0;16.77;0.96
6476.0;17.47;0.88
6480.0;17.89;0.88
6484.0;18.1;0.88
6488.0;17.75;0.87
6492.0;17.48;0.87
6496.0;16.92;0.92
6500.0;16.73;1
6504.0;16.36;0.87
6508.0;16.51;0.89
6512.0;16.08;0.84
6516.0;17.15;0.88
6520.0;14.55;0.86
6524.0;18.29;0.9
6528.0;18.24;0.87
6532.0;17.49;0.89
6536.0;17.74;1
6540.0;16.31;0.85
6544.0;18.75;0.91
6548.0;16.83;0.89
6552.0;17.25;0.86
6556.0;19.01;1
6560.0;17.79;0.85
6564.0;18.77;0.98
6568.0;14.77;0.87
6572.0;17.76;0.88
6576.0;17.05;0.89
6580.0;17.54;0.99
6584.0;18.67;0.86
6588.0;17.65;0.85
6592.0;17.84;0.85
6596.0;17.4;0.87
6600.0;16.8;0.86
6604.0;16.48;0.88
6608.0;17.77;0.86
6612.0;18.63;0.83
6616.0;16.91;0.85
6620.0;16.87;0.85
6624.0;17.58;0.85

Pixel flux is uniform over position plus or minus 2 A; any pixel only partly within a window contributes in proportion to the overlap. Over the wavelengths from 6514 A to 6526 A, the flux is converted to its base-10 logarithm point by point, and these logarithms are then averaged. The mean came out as 1.22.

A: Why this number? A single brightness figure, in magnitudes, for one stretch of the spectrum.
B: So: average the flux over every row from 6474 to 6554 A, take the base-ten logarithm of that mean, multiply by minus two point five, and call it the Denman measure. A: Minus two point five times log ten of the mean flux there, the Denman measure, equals -3.09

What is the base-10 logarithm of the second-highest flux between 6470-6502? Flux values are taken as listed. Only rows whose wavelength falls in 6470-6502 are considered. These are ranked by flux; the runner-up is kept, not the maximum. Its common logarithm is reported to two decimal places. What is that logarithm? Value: 1.25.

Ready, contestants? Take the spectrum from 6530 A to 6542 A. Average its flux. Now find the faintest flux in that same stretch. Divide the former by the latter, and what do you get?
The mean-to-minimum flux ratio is 1.05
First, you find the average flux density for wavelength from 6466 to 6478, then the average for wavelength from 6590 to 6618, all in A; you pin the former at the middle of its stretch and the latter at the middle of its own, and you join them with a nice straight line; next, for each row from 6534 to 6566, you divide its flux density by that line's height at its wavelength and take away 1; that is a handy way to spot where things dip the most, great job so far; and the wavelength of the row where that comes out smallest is 6540.0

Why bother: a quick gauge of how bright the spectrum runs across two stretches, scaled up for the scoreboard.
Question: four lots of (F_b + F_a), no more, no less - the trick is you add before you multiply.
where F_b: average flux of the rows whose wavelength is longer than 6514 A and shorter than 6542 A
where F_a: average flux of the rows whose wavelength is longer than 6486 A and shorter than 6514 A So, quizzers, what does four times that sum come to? 136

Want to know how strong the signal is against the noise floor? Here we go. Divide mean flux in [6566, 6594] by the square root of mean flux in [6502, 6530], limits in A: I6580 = 4.23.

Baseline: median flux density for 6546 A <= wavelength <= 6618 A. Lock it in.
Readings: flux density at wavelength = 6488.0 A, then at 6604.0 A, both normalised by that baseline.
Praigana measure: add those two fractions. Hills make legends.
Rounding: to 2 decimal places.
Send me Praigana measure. 1.95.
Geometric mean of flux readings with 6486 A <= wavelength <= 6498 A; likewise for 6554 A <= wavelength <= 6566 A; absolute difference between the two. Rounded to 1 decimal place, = 1.1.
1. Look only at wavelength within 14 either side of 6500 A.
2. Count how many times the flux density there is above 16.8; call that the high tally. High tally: 3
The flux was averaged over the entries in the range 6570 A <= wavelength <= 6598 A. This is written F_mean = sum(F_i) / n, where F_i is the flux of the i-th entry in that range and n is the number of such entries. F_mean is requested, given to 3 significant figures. 17.7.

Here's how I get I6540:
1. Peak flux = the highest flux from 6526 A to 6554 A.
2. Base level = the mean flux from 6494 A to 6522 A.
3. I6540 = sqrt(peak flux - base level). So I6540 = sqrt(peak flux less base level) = 1.6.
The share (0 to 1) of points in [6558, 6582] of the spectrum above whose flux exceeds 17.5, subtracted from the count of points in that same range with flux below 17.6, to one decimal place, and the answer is 2.3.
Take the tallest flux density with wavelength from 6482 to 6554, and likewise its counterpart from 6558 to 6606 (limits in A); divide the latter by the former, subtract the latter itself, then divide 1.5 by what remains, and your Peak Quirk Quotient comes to -0.0844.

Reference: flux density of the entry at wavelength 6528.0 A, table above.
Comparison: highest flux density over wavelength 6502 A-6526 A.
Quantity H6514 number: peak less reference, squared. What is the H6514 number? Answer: 0.00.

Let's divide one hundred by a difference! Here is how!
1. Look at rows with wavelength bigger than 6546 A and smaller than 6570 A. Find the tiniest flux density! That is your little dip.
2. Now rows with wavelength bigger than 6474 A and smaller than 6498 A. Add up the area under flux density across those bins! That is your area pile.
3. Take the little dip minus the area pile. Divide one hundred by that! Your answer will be -0.25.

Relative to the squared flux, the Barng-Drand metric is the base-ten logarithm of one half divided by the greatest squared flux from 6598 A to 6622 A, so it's -2.841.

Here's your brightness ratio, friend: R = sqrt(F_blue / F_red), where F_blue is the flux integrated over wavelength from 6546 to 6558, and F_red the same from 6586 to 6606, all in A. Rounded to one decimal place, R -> 0.8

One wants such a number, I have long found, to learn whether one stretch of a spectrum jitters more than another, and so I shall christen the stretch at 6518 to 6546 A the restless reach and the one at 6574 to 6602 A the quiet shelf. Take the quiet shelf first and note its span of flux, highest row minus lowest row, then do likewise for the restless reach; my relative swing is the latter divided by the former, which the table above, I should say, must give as 2.2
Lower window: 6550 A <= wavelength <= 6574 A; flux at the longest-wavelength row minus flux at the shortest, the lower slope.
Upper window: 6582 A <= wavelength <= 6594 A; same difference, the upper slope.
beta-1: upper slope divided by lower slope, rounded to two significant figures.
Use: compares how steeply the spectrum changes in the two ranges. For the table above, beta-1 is -1.6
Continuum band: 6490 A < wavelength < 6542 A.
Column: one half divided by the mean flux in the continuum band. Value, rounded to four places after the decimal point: 0.0296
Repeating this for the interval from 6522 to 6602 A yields 0.0284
